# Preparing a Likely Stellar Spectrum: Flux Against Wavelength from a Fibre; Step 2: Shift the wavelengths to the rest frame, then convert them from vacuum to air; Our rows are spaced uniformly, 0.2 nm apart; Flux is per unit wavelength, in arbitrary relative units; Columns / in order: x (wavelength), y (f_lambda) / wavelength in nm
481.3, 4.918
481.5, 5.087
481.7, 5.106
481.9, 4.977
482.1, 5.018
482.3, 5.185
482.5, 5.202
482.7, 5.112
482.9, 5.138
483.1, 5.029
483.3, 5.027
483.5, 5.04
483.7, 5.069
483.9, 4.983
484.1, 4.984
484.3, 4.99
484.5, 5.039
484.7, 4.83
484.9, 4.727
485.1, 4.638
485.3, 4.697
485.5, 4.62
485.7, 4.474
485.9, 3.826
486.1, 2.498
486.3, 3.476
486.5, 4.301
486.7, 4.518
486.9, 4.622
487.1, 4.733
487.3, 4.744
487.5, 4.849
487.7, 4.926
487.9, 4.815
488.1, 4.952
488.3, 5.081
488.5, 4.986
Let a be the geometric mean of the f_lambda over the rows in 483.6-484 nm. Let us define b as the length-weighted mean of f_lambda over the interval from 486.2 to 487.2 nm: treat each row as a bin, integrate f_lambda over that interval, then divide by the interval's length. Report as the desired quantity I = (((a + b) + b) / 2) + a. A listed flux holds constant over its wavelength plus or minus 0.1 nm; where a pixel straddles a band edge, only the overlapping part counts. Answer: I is 11.9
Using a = 5.03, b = 4.33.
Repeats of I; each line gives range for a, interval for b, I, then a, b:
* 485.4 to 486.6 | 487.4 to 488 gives 10.5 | 3.79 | 4.86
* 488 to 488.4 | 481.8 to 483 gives 12.6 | 5.02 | 5.11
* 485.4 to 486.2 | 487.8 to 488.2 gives 10.5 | 3.75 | 4.88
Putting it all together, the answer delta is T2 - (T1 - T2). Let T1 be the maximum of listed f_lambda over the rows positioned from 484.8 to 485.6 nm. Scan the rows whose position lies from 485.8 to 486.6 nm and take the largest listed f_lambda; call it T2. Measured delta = 3.9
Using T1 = 4.727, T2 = 4.301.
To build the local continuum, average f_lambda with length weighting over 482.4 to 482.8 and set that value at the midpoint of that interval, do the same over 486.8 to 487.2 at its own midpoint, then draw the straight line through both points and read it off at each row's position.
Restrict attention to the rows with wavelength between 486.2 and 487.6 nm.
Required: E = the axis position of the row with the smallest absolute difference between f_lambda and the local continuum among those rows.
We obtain 486.9 nm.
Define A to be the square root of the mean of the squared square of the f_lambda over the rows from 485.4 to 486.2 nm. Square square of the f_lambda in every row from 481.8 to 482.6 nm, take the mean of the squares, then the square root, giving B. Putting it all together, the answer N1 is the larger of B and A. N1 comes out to 26.0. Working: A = 17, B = 26.0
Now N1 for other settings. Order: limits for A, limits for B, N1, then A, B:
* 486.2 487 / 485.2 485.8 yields 21.2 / 18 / 21.2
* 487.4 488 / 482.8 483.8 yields 25.6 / 24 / 25.6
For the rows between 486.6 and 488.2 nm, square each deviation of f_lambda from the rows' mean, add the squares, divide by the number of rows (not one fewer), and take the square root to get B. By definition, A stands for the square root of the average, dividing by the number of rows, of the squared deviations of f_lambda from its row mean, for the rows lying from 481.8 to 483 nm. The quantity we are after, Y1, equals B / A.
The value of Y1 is 1.7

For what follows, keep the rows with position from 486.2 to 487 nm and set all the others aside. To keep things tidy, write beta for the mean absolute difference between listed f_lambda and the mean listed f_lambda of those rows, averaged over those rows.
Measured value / 0.377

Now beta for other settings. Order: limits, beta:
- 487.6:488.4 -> 0.073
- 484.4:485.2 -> 0.126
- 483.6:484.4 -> 0.031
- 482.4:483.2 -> 0.050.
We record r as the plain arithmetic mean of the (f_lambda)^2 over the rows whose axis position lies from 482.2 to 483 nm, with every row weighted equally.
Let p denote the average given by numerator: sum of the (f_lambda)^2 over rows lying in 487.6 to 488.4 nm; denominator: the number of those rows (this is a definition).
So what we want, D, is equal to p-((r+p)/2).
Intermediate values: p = 24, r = 26.6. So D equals -1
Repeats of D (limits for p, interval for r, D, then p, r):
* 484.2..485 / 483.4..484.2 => -1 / 24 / 25.2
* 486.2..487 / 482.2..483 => -4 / 18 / 26.6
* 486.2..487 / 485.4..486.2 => 1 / 18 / 15.6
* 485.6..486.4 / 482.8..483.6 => -6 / 13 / 25.6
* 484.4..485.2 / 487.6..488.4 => -1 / 23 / 24.4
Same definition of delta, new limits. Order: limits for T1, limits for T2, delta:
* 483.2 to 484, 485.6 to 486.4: 3.9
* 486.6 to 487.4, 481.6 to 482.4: 5.6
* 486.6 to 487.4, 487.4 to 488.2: 5.2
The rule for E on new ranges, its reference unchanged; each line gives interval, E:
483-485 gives 484.1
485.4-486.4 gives 485.5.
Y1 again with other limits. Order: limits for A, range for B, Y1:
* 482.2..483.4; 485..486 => 4.7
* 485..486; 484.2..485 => 0.4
